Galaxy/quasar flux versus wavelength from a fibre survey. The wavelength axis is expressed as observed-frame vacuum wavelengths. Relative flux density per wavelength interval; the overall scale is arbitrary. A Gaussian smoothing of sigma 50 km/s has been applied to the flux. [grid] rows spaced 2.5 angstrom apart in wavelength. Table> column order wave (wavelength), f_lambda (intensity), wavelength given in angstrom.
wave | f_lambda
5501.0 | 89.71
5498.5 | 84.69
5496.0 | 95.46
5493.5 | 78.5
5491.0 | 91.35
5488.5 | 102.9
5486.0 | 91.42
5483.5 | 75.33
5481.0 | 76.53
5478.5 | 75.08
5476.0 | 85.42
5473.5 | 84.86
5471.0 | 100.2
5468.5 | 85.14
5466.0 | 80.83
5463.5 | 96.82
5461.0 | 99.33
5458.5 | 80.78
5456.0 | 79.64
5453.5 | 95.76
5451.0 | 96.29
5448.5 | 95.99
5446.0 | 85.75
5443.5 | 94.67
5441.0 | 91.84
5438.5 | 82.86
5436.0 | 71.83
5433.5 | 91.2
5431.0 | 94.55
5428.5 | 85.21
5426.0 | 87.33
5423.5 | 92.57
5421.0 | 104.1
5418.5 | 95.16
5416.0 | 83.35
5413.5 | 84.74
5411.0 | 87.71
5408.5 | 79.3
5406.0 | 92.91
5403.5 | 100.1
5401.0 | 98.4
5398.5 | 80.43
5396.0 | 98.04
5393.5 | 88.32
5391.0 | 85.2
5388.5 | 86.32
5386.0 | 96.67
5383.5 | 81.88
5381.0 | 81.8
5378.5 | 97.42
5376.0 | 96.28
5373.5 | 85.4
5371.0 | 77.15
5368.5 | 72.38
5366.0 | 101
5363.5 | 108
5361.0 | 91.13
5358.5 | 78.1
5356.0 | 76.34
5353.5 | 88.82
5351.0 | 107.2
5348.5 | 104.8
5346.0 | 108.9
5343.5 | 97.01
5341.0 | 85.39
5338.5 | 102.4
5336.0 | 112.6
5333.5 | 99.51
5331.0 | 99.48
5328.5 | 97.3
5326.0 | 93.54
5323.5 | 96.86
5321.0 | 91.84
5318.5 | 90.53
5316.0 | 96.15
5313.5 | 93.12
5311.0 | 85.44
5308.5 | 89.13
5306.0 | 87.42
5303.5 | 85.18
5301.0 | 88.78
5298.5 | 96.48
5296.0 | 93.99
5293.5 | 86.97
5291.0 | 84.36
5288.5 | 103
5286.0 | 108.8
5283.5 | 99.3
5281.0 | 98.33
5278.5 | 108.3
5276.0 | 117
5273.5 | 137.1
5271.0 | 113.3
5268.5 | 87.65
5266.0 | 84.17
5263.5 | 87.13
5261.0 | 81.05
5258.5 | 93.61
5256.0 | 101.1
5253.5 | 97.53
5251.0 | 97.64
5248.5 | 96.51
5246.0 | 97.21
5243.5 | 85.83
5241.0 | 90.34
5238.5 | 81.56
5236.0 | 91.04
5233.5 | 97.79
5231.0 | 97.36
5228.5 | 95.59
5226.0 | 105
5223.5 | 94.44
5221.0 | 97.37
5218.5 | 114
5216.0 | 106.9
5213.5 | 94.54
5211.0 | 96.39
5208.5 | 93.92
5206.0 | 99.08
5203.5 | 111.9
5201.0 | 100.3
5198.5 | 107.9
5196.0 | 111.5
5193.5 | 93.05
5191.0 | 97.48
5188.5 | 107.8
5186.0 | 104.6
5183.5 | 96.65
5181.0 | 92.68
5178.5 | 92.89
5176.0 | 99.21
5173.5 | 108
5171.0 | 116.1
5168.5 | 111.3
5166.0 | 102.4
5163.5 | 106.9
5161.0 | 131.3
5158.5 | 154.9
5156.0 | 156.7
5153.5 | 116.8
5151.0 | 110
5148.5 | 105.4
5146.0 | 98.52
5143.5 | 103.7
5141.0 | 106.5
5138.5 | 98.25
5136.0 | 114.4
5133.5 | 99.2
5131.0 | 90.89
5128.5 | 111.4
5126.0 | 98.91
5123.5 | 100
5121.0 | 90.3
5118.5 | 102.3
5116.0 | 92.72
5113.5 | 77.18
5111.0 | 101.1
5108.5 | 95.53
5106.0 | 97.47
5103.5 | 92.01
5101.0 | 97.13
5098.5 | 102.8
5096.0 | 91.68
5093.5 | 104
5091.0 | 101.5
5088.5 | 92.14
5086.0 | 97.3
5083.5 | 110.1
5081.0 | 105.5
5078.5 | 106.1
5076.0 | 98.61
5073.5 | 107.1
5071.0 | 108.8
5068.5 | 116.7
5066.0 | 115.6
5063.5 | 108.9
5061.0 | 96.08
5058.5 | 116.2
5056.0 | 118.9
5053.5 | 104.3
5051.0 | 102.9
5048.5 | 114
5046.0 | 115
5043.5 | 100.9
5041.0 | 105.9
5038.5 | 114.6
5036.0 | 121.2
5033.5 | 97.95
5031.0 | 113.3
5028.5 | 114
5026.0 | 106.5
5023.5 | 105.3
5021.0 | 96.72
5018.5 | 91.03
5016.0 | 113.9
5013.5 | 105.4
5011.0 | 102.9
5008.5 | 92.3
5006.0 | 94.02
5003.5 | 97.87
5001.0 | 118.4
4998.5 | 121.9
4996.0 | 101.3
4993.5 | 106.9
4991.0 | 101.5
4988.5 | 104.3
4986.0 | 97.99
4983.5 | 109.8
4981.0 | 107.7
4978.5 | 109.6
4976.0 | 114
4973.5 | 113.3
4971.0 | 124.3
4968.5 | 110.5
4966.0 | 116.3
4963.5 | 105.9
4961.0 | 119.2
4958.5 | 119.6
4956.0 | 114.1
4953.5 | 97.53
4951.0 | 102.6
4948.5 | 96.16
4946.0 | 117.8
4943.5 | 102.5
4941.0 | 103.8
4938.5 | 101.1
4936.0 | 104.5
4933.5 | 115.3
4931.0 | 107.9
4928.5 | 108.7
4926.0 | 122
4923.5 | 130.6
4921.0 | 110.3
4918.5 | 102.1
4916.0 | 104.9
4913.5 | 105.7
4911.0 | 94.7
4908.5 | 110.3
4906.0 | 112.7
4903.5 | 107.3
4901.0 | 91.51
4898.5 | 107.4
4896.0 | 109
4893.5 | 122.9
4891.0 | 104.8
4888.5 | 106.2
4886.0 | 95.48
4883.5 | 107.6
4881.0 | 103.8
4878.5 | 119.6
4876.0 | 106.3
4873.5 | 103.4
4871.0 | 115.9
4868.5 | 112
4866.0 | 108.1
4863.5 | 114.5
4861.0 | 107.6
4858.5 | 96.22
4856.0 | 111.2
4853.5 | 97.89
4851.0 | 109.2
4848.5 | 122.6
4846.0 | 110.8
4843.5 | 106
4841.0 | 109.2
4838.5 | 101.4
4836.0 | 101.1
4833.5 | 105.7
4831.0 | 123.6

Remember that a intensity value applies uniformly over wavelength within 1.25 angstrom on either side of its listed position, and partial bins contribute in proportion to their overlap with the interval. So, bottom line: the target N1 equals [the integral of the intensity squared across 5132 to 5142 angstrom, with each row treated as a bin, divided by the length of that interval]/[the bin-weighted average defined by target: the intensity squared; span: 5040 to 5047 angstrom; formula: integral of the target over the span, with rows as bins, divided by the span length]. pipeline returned 0.95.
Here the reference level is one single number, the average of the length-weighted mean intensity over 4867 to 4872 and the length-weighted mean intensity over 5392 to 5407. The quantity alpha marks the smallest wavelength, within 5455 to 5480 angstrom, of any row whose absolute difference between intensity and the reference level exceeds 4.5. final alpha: 5456.0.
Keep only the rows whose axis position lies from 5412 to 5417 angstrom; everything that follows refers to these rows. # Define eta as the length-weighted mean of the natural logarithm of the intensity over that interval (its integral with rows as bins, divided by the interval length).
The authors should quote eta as 4.43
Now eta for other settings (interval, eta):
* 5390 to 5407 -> 4.52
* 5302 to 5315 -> 4.48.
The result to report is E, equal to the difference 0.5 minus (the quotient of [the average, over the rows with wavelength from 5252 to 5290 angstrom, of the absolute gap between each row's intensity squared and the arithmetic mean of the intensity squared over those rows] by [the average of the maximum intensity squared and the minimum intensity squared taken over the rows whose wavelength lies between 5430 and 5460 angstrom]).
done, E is 0.19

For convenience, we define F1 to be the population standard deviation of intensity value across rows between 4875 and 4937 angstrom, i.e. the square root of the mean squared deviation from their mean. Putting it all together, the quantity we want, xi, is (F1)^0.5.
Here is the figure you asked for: 2.93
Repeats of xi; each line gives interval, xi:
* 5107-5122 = 2.89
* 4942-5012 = 2.97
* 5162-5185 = 2.79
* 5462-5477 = 2.65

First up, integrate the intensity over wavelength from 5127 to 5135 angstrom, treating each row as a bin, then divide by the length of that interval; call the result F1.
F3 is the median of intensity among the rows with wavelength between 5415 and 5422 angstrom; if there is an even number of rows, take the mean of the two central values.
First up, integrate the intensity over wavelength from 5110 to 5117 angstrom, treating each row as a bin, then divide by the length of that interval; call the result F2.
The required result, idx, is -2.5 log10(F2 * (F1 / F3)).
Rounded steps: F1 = 101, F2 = 89.9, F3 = 95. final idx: -4.95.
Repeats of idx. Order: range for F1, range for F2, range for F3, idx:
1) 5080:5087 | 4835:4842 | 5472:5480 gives -5.27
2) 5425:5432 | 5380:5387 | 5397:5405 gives -4.73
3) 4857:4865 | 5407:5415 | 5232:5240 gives -4.98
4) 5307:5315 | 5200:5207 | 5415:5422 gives -4.98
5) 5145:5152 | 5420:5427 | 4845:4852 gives -4.88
